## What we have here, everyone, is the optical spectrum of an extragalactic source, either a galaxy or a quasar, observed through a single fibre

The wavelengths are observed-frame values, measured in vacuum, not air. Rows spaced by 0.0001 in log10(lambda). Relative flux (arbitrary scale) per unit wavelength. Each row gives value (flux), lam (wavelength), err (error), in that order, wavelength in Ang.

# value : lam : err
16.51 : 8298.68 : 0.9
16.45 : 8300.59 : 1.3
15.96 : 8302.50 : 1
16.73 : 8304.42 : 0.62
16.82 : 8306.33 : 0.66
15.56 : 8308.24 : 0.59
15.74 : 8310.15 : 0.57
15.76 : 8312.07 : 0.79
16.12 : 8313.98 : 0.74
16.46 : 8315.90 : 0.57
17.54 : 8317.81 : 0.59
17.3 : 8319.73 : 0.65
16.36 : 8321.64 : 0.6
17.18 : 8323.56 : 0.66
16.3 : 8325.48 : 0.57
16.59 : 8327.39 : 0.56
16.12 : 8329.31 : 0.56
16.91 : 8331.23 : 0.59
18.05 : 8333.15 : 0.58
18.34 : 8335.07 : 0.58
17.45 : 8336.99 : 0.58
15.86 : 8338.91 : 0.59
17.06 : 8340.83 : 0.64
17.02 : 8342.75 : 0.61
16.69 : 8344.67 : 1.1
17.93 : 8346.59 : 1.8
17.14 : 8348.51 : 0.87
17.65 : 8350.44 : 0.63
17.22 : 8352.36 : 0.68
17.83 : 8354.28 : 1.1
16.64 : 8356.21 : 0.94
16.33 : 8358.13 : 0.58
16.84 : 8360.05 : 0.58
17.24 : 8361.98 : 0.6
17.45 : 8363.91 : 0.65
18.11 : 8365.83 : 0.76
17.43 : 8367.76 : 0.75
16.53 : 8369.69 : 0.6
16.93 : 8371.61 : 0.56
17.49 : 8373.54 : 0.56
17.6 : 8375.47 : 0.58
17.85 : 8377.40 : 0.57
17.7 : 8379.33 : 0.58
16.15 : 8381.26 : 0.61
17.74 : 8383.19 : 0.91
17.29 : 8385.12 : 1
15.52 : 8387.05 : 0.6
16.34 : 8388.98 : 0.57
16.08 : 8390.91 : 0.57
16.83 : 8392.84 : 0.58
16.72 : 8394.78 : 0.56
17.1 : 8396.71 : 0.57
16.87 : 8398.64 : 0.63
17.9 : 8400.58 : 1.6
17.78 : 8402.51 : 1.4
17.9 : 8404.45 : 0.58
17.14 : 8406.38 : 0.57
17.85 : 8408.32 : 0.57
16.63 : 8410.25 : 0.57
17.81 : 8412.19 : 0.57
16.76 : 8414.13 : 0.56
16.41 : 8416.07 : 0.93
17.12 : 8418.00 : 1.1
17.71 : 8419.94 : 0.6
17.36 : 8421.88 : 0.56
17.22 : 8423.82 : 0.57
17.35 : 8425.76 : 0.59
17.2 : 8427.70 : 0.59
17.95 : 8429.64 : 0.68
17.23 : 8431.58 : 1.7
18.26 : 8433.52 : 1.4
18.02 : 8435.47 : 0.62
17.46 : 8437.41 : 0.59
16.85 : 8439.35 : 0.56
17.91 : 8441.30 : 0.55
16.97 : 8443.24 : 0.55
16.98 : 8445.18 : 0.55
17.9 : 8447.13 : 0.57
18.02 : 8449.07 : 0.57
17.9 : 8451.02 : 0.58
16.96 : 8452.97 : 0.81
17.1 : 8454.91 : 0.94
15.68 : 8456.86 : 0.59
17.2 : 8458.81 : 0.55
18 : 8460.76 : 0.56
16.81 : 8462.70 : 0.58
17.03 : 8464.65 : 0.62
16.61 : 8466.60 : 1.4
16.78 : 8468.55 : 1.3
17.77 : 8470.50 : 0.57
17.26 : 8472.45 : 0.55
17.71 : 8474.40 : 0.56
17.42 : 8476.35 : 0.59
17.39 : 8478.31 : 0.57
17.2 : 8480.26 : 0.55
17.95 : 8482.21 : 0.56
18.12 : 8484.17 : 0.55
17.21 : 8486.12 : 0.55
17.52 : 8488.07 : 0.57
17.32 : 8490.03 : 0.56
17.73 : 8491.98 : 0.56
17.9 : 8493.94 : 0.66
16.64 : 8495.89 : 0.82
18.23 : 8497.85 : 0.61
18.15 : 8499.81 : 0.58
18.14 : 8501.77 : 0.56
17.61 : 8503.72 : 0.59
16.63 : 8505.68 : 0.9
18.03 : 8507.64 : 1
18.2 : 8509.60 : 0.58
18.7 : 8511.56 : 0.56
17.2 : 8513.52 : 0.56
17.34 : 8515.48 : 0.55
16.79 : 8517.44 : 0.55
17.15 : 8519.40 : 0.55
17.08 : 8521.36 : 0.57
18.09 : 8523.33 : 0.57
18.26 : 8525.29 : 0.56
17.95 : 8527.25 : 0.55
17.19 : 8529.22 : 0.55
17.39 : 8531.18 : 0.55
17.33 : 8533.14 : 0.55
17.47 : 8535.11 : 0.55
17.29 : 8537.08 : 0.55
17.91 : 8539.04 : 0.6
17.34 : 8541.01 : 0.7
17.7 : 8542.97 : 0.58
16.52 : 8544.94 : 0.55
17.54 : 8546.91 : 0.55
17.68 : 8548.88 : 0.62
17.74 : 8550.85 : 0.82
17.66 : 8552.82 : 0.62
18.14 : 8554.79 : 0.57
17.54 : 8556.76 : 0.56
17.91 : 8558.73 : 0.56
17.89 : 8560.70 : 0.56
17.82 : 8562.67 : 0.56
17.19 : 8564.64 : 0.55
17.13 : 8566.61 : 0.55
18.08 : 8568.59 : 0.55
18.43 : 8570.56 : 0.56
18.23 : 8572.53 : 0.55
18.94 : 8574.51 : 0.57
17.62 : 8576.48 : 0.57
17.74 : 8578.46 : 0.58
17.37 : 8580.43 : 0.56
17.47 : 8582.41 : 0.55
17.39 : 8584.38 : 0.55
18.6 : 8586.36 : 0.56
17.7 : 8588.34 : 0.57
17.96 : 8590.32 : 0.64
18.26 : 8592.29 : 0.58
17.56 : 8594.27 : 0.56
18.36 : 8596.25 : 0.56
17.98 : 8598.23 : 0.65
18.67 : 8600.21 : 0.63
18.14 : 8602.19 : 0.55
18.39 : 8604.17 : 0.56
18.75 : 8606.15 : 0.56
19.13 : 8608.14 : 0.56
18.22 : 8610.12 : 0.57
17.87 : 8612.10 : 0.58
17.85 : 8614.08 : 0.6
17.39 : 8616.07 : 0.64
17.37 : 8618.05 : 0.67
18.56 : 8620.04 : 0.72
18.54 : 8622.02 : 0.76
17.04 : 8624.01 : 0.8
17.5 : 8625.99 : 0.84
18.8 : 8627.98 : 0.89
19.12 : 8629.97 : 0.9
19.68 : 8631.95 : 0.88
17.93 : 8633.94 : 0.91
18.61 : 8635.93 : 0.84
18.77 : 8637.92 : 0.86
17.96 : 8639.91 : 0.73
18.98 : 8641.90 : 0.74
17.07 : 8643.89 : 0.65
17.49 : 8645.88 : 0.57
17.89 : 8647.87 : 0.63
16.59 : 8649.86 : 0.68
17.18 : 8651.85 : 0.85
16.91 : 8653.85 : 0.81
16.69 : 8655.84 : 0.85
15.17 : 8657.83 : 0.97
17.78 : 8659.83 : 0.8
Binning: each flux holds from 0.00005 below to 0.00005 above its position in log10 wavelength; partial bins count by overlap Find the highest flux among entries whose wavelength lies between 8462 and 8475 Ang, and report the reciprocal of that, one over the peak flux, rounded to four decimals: 0.0563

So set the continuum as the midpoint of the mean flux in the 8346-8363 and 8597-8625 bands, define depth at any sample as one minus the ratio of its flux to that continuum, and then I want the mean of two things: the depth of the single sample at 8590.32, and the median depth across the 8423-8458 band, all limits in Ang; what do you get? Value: 0.002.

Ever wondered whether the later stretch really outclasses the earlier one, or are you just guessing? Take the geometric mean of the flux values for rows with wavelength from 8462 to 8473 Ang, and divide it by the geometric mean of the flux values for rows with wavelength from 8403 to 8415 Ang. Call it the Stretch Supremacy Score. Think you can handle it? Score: 0.98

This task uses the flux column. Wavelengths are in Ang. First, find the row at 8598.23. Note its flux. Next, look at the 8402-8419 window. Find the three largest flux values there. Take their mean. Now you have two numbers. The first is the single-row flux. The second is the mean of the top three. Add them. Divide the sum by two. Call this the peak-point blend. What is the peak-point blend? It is 17.9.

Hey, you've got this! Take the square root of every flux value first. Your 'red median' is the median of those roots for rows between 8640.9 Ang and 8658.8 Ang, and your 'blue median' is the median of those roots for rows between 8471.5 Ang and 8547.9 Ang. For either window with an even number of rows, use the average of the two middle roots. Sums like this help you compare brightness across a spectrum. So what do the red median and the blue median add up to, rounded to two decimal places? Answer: 8.31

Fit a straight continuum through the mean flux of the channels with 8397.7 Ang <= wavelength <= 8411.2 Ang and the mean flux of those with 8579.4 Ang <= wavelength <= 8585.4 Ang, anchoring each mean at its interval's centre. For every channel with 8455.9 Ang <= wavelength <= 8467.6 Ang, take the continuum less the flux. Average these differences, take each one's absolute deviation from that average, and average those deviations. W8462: 0.52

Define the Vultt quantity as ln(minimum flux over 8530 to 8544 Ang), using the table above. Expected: 2.85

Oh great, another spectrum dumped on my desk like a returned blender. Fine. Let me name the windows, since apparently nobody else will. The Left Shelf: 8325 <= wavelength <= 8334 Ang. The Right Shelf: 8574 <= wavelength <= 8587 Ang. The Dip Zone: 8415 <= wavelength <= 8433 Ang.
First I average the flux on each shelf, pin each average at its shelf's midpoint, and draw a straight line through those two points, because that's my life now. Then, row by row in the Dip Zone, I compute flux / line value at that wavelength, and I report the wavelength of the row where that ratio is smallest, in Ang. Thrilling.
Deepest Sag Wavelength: 8416.07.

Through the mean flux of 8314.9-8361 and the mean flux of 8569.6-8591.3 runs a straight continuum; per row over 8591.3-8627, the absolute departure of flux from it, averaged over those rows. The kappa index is 0.476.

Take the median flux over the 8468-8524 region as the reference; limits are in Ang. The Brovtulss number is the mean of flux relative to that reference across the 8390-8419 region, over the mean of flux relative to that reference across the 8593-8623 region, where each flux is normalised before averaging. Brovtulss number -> 0.942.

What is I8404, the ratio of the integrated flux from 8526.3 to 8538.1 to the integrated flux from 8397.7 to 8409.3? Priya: 1.01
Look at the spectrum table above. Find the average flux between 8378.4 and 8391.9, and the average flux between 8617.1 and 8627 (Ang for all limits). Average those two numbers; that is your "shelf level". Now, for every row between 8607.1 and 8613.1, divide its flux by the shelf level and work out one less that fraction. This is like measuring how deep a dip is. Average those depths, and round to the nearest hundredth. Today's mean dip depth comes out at -0.07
